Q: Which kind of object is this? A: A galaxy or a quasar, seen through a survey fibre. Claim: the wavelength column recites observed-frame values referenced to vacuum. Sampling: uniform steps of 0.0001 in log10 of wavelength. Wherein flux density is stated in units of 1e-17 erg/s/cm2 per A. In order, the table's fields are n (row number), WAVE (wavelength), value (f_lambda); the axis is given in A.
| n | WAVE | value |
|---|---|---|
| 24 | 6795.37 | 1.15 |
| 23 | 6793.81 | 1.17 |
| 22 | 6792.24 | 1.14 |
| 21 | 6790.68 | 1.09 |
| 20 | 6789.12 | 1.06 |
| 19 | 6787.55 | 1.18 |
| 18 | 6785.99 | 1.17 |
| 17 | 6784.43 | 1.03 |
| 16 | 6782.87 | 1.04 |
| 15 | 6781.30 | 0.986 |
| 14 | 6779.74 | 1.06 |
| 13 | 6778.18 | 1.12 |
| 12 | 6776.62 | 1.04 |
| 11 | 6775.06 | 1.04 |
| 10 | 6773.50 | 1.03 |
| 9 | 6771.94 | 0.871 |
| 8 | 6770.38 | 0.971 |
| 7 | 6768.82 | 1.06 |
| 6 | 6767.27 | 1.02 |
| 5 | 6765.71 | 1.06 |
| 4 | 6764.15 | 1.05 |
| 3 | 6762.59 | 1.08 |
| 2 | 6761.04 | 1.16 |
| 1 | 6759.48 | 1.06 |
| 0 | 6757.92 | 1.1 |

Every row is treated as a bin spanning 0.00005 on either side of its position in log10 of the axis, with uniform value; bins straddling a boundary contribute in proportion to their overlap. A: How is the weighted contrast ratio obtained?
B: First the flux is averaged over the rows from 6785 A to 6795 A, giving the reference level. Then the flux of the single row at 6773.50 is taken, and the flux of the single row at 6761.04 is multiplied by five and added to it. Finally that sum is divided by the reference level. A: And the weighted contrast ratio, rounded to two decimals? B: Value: 6.02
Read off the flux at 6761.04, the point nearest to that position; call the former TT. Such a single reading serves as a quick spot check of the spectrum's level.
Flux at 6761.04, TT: 1.16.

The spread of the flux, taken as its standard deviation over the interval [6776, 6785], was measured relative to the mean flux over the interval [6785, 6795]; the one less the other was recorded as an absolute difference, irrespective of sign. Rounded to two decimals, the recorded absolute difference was 1.09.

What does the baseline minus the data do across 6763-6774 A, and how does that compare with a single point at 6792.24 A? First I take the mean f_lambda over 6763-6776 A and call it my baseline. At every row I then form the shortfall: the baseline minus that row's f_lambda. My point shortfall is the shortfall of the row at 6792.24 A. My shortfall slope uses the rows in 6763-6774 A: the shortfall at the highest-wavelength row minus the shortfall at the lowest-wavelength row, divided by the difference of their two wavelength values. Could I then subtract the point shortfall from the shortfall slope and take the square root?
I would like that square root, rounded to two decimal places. 0.36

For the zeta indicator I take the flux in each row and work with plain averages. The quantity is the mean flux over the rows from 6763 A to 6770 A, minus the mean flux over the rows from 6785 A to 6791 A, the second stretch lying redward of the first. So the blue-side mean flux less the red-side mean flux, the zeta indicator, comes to -0.08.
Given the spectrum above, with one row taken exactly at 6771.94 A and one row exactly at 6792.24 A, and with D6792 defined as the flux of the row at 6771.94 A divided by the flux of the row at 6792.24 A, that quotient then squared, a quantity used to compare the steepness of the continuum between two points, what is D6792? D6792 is 0.58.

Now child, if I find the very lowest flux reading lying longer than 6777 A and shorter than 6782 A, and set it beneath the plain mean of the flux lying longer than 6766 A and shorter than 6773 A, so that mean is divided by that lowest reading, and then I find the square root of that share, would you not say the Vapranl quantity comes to 1.00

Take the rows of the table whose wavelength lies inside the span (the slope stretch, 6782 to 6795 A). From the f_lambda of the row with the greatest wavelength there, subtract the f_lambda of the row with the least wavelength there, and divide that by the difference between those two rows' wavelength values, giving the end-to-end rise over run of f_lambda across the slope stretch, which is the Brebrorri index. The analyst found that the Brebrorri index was 0.012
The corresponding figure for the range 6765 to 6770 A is 0.000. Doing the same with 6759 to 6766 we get 0.000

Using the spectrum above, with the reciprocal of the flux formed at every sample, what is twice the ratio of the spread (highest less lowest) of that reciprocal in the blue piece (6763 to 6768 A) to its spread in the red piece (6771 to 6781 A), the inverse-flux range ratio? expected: 0.3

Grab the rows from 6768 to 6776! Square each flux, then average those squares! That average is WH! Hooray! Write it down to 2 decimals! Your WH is 0.99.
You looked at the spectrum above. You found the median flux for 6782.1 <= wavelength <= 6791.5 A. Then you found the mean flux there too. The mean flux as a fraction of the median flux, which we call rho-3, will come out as 1.02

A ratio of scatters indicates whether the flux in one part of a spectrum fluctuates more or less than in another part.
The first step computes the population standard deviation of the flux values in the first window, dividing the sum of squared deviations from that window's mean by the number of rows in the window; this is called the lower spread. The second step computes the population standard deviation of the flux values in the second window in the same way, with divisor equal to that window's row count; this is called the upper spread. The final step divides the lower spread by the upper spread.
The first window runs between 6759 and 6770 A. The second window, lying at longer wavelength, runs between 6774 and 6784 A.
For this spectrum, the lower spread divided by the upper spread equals 1.02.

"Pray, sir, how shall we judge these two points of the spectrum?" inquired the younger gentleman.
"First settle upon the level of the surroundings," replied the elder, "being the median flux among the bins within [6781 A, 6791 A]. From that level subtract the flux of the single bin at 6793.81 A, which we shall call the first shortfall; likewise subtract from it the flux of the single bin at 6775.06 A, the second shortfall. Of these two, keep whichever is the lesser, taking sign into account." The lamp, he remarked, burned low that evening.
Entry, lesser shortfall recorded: -0.110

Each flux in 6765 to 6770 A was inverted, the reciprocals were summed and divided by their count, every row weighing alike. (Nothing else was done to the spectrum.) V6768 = 0.96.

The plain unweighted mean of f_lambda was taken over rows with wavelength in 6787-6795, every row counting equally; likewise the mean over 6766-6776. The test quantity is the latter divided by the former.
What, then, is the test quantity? 0.89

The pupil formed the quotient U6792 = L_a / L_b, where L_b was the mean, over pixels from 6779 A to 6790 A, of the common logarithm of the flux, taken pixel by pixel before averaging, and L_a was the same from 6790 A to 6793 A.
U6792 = 1.5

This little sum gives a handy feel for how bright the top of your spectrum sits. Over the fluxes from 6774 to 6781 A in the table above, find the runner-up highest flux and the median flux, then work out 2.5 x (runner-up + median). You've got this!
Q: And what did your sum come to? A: 5.3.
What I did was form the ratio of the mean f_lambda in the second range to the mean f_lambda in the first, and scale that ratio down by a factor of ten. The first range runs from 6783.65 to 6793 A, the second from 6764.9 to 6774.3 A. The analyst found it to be 0.090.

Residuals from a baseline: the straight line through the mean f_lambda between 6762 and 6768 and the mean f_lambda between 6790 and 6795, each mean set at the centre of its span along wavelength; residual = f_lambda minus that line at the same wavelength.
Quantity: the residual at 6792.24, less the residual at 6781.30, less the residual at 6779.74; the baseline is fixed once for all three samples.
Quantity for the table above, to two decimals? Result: 0.16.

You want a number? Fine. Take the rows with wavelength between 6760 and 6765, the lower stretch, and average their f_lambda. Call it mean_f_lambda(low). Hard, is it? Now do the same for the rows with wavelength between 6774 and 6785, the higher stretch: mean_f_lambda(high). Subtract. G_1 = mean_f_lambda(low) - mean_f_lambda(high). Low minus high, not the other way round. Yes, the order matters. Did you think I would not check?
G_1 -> 0.05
